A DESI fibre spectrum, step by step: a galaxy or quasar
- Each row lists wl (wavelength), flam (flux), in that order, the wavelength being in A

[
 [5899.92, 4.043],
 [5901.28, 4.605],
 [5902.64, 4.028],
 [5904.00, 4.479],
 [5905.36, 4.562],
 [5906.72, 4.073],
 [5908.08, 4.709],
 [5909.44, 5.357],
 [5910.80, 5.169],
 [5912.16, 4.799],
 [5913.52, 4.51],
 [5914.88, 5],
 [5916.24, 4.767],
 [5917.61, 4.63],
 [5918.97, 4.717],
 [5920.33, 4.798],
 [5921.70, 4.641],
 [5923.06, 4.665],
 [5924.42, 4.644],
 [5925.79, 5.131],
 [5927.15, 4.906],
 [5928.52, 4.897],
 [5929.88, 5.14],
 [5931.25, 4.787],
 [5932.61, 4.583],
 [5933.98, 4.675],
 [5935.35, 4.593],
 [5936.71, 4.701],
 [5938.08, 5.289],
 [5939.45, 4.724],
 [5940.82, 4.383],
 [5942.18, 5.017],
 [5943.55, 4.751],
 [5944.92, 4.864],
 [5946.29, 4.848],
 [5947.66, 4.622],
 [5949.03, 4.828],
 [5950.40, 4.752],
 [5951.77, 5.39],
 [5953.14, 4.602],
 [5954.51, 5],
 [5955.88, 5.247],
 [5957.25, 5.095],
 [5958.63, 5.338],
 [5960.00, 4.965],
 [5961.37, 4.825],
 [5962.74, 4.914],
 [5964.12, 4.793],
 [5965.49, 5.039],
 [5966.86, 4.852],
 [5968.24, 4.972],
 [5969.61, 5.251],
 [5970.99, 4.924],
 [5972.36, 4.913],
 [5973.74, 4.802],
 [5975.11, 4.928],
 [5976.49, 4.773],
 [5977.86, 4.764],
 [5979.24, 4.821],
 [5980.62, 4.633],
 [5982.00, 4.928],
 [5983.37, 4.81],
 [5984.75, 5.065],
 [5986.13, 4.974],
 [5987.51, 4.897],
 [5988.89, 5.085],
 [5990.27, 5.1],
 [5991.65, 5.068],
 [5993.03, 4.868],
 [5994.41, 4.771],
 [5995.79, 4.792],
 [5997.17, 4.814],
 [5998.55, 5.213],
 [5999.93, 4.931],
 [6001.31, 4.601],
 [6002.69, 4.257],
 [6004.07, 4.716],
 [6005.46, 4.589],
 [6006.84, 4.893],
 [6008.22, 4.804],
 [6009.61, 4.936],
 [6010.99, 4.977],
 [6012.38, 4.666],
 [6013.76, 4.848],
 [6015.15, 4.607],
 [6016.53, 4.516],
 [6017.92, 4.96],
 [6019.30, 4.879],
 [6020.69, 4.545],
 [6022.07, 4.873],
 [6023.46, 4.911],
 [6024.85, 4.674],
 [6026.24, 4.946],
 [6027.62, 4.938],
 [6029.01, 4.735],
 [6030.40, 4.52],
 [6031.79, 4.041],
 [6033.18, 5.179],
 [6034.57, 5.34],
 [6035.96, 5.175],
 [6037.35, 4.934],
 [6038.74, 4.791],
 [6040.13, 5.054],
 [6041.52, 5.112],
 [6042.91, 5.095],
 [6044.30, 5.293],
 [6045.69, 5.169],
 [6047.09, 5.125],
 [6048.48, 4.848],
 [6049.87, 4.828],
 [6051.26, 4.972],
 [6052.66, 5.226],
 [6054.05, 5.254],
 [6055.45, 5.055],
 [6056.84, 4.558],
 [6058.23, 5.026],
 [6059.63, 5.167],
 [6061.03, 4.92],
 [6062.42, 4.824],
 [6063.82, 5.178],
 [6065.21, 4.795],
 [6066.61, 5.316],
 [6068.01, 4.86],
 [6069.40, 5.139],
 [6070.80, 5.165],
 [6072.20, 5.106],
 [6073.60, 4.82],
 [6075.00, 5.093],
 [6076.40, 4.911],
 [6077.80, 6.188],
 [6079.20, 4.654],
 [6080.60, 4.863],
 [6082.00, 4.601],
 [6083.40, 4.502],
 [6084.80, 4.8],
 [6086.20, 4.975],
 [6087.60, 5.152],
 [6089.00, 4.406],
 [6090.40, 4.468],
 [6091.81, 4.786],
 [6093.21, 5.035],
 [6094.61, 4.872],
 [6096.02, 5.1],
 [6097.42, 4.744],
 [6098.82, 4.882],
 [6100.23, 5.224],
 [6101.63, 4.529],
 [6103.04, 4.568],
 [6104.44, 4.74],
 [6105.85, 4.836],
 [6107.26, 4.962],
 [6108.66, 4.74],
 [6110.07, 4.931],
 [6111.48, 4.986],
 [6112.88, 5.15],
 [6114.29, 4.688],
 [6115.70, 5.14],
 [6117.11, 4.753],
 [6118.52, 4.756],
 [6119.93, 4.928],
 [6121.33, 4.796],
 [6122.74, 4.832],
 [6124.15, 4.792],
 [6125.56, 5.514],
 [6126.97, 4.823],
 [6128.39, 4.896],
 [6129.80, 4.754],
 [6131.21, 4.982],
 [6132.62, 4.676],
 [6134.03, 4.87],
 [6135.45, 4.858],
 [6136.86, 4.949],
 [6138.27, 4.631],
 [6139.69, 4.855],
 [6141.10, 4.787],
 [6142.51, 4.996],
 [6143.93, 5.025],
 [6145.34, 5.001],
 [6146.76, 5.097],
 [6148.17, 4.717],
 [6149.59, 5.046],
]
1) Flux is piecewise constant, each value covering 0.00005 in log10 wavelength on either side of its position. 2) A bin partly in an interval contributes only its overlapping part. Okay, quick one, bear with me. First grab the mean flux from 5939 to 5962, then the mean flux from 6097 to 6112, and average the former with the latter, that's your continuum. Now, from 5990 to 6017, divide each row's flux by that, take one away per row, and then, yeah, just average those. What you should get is -0.014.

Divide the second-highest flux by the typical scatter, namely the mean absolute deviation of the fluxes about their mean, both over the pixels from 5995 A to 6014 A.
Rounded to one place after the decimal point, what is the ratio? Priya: 31.3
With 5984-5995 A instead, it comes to 50.3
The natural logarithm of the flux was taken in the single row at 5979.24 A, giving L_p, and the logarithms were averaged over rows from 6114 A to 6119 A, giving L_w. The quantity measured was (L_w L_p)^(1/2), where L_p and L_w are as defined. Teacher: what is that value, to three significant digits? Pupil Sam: 1.57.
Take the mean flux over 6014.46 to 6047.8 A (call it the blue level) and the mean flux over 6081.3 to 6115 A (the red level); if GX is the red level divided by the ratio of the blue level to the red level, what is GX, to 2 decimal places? 4.75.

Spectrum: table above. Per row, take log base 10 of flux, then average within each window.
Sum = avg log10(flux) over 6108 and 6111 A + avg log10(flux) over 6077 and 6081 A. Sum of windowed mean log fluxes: 1.40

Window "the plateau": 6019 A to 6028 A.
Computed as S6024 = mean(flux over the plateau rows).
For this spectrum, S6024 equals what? 4.82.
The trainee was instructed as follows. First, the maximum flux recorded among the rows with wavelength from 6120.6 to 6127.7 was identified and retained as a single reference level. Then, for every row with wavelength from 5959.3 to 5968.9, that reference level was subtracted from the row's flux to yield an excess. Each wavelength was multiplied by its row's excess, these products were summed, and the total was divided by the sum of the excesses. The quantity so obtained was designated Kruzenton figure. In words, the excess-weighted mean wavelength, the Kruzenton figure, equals 5964.1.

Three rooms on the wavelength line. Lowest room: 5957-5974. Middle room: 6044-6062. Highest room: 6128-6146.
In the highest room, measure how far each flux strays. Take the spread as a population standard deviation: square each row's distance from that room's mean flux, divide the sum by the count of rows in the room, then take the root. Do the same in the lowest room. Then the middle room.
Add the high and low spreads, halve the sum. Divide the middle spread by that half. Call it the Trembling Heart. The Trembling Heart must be 1.4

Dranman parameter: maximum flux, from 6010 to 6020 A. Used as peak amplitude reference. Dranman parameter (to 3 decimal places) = 4.977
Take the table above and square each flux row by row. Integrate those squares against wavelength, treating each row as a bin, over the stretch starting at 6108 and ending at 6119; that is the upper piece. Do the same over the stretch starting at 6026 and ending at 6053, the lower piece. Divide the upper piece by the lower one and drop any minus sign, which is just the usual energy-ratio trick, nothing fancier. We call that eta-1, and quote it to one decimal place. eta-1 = 0.4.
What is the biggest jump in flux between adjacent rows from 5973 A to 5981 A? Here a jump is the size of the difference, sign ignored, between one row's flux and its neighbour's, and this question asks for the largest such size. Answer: 0.19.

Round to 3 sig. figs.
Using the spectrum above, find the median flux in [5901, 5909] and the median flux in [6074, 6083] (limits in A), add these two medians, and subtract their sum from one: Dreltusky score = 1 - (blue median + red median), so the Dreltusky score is -8.41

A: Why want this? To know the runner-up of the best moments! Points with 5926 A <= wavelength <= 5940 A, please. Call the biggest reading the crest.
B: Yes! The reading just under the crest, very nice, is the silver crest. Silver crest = 5.14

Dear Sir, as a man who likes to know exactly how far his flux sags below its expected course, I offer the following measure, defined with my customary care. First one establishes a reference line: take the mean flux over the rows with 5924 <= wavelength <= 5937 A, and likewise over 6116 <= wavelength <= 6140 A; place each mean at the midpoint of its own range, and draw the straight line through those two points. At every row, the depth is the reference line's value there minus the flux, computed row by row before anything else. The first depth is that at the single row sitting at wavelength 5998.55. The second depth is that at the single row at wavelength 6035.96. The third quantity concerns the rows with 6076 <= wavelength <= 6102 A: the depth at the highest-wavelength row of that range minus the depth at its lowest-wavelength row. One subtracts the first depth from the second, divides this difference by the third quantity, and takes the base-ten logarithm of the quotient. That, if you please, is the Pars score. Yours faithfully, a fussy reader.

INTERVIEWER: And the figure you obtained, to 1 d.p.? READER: -0.9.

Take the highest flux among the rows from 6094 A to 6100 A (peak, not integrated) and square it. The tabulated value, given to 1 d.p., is 26.0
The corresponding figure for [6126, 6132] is 24.8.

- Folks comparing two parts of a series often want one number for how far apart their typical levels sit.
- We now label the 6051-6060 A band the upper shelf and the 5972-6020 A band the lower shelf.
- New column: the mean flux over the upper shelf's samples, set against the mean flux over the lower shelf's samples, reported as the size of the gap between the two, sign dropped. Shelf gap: 0.20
